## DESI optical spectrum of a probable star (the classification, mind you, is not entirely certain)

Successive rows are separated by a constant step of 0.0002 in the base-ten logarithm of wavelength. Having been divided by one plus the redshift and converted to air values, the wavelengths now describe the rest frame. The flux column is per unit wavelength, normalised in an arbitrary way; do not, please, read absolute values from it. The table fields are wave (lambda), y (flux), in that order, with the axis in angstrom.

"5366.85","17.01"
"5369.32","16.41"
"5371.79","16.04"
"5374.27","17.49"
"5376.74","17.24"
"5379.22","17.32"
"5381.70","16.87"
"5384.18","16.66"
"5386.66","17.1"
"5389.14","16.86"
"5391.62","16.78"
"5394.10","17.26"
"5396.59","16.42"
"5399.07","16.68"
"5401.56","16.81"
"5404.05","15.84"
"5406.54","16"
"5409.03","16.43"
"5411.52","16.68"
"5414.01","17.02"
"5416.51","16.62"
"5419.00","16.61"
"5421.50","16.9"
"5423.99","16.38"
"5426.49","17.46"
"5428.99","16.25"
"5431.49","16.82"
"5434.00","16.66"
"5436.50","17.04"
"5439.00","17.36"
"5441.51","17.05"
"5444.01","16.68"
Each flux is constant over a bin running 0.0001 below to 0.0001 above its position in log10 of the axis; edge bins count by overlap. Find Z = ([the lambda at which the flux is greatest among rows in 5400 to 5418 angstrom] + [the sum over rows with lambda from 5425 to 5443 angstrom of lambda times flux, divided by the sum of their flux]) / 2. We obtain 5424.0 angstrom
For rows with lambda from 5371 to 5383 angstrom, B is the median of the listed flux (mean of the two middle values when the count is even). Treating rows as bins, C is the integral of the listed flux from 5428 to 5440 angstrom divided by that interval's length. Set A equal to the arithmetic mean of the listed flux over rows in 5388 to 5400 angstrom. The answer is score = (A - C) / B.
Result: -0.002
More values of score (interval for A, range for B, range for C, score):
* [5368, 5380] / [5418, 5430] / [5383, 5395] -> -0.002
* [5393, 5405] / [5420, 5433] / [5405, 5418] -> 0.004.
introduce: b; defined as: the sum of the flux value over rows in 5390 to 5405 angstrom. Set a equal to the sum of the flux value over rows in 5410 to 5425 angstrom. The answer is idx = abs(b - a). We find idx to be 0.4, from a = 100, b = 100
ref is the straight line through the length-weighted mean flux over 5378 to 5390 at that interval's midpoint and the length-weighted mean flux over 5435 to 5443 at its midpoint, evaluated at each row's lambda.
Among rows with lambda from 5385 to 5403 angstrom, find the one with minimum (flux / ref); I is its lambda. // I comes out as 5396.59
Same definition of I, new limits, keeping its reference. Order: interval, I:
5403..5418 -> 5404.05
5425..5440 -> 5428.99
